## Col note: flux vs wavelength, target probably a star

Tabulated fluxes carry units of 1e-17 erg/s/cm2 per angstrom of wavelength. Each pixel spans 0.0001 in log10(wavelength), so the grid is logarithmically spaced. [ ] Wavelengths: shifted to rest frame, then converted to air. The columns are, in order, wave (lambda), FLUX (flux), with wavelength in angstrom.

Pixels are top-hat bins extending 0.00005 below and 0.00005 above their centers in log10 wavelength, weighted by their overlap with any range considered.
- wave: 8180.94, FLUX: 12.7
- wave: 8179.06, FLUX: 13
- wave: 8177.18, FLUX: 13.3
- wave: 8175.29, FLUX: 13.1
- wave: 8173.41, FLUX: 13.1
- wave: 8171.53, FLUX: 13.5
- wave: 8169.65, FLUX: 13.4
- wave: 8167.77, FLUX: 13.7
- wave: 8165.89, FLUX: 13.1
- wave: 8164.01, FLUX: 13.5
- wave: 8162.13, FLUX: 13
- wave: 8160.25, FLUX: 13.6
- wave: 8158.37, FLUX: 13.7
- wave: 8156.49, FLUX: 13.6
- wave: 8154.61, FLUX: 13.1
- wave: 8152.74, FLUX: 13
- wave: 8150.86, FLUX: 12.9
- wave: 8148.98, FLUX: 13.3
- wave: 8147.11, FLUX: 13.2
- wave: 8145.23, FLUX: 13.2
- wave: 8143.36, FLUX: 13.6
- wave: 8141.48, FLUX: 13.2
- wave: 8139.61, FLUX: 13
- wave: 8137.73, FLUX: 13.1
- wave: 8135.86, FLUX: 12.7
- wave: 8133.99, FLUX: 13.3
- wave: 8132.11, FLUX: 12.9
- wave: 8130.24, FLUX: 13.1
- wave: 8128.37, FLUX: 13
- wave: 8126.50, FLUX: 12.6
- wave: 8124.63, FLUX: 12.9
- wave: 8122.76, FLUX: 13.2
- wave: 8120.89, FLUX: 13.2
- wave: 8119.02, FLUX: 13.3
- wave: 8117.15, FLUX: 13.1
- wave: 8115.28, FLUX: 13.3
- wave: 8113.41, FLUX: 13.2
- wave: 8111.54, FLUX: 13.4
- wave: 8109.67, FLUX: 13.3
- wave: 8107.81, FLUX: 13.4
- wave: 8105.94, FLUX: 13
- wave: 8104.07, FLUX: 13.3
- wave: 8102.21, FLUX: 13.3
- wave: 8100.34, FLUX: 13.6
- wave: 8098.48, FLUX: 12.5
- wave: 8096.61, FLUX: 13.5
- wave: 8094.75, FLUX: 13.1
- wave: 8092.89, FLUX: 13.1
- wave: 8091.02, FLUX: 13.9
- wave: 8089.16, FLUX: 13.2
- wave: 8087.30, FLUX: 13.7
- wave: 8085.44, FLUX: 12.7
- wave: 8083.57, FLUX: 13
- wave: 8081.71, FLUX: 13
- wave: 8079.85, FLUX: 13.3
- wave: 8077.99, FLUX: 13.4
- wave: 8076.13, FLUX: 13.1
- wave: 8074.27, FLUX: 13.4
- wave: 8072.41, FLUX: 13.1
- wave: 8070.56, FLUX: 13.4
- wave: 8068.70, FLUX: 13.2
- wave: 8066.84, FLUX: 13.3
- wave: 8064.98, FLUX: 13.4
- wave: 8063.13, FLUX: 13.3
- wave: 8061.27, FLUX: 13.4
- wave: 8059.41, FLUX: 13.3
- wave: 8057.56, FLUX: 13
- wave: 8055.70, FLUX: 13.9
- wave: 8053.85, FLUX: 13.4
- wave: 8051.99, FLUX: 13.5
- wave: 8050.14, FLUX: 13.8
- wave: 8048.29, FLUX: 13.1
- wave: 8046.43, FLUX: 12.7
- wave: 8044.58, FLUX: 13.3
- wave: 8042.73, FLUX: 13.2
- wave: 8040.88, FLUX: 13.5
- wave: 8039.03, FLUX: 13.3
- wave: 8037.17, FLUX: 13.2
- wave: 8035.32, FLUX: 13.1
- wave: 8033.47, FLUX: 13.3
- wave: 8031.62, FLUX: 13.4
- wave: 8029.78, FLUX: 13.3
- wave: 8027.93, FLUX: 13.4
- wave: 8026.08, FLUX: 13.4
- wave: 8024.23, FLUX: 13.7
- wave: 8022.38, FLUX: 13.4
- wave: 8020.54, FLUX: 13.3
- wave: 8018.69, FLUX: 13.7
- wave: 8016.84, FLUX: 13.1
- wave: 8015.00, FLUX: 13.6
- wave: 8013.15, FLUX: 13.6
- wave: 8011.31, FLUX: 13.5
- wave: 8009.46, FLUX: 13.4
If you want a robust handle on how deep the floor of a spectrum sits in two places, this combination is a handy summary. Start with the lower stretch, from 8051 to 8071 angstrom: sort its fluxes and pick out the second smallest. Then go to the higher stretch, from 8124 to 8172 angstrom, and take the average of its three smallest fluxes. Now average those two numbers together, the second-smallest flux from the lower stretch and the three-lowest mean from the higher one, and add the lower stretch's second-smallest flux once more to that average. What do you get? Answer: 26.2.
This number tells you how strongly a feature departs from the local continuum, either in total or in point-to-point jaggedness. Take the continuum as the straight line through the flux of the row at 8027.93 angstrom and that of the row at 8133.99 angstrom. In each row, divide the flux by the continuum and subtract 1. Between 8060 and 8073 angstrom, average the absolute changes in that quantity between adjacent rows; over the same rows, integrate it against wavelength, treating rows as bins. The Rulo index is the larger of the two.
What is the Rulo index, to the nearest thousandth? 0.011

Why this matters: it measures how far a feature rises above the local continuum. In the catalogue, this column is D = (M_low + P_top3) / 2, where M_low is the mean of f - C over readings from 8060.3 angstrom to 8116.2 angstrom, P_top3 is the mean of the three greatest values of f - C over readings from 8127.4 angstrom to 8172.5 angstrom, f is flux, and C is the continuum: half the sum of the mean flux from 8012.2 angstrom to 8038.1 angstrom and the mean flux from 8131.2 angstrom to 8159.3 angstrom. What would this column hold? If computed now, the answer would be 0.17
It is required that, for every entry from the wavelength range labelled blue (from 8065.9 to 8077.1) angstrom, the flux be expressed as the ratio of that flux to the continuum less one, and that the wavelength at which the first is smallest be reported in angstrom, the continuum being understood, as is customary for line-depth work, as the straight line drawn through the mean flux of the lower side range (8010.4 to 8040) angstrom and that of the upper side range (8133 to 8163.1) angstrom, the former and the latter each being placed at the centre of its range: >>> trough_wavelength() 8072.41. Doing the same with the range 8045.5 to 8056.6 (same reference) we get 8046.43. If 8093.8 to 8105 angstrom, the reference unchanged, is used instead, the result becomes 8098.48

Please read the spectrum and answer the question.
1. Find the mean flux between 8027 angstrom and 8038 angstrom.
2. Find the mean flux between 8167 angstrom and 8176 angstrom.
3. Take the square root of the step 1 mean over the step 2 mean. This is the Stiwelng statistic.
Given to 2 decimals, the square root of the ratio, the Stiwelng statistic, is 1.00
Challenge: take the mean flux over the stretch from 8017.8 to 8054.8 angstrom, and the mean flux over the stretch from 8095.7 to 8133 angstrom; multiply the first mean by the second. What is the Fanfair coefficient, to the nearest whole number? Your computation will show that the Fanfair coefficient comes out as 176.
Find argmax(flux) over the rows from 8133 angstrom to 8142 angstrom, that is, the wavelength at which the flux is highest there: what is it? 8133.99 angstrom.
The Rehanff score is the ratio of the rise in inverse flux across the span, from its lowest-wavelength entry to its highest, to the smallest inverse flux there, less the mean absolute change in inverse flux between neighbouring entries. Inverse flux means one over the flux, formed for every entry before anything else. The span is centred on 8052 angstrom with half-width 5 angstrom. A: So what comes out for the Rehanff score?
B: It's -0.063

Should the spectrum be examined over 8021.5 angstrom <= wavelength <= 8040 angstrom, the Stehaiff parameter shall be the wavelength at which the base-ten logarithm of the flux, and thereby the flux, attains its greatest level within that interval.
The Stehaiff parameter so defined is 8024.23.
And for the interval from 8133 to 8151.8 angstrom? 8143.36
